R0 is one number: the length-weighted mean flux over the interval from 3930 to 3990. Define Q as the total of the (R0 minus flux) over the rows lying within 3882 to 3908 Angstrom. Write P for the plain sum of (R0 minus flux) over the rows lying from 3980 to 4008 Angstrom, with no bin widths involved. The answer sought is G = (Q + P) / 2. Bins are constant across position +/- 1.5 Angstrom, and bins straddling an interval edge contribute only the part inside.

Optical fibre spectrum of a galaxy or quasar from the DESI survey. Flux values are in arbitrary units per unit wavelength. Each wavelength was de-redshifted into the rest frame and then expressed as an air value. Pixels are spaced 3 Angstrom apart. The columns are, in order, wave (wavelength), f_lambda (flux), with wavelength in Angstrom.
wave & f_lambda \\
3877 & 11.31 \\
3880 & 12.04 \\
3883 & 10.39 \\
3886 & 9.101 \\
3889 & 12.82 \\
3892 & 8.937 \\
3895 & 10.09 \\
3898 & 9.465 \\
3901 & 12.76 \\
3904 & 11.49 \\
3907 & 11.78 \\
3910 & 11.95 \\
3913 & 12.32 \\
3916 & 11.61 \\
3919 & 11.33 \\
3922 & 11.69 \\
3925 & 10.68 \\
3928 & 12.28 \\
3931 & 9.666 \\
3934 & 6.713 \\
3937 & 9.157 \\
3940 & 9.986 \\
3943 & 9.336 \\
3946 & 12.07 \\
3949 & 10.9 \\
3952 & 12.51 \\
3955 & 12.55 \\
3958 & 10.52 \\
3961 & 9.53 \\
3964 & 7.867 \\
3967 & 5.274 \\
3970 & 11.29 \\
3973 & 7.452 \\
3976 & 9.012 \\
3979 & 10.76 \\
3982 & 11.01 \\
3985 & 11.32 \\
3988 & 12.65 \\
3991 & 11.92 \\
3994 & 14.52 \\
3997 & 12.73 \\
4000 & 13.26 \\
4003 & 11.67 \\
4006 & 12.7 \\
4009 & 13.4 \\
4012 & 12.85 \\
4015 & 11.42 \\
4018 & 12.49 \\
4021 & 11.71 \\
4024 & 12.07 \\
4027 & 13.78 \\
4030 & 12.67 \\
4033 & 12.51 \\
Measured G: -14.3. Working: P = -22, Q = -7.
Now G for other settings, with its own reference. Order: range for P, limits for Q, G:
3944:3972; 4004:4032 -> -12.8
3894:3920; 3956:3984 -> -2.8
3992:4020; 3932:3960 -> -14.4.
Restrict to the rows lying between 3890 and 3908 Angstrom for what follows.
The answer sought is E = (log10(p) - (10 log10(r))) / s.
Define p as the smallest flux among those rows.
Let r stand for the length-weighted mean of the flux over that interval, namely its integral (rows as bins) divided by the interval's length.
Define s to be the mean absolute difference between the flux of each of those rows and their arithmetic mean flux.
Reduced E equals -7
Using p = 8.937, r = 10.8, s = 1.26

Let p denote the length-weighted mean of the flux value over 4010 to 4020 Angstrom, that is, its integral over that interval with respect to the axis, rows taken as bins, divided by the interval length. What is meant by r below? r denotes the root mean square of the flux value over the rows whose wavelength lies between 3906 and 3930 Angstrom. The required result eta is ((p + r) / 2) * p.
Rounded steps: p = 12.3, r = 11.7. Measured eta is 147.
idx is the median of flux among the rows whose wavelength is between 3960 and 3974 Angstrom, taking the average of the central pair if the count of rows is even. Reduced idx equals 7.9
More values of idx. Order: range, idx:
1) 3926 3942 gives 9.7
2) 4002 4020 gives 12.6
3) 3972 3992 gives 11.0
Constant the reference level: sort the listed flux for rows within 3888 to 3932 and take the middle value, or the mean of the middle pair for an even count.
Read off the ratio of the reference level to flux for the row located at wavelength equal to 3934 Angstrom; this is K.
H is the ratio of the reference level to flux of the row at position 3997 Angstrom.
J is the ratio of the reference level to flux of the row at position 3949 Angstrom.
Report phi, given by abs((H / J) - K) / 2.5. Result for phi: 0.35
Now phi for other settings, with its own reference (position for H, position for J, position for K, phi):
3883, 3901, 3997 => 0.13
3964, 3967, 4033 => 0.10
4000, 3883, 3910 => 0.08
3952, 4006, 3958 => 0.04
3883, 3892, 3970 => 0.07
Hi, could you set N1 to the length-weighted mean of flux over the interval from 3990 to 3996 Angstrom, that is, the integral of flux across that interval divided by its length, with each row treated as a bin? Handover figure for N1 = 13.3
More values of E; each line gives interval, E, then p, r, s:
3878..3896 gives -7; 8.937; 10.6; 1.24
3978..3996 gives -9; 10.76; 12.1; 1.04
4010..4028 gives -15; 11.42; 12.4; 0.65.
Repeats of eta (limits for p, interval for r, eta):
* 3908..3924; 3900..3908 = 140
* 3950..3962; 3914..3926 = 128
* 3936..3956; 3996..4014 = 130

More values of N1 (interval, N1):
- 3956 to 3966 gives 9.3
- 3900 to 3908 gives 12.0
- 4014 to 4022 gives 11.9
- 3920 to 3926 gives 11.2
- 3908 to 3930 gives 11.7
